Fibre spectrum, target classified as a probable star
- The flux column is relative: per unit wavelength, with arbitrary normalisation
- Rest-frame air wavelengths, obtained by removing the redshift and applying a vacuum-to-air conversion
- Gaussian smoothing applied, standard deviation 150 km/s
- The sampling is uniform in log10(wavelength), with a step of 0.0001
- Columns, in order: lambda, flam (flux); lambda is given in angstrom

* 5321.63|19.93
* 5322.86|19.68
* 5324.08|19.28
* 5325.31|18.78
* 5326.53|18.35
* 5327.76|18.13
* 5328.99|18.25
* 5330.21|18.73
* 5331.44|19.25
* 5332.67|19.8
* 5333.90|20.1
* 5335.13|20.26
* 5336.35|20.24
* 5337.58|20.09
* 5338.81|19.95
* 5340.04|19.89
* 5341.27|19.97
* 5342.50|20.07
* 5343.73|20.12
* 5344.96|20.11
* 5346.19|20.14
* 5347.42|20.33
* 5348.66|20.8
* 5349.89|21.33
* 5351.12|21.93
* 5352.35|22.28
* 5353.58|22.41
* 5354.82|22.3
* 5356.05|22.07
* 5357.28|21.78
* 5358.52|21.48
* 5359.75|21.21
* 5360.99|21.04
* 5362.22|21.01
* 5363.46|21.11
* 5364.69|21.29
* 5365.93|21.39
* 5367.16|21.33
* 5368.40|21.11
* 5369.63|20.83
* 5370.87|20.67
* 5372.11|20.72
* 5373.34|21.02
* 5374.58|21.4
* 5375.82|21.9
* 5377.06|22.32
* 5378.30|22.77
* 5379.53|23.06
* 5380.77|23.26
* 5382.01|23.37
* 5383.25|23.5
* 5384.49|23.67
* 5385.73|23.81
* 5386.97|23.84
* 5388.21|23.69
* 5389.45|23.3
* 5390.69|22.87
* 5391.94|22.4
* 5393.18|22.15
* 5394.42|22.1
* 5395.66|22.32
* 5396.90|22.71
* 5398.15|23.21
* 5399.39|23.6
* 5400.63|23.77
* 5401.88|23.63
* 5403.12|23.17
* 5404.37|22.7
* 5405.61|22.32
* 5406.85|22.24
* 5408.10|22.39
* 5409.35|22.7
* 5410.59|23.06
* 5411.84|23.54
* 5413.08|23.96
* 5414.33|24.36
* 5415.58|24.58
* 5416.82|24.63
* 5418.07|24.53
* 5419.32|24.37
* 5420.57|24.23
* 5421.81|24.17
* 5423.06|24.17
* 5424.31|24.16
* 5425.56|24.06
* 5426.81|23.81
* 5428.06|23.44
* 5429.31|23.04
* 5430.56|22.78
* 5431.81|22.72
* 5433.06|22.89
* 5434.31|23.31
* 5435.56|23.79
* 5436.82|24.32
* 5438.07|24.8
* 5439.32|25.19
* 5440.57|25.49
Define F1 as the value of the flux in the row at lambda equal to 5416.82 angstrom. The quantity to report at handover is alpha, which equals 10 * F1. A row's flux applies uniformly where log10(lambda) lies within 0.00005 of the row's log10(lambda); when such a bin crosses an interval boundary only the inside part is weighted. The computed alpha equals 246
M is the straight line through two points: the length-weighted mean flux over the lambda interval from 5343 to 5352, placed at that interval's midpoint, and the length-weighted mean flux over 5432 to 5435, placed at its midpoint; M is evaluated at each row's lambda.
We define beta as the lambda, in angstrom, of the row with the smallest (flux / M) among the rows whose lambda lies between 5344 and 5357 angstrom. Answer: 5346.19 angstrom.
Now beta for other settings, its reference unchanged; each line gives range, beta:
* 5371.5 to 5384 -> 5372.11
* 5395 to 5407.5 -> 5406.85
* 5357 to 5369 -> 5368.40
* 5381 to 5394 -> 5393.18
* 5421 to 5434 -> 5431.81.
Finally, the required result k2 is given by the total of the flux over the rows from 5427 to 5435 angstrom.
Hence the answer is 138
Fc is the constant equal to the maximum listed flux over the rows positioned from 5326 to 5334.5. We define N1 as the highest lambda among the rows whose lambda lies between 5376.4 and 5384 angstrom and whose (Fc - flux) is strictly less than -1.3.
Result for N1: 5383.25 angstrom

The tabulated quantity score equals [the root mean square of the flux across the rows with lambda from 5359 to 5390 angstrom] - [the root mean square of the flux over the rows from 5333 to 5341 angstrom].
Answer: 2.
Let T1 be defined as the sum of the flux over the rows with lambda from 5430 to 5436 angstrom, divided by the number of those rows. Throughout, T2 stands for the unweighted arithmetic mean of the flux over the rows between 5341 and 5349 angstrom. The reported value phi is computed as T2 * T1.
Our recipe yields 467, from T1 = 23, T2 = 20.2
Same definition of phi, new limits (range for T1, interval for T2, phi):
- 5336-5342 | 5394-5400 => 456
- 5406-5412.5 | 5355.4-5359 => 496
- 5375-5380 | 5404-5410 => 506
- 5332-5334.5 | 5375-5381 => 452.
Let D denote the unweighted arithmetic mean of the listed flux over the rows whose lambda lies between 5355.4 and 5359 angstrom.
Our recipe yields 21.8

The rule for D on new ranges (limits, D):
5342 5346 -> 20.1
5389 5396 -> 22.5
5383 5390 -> 23.6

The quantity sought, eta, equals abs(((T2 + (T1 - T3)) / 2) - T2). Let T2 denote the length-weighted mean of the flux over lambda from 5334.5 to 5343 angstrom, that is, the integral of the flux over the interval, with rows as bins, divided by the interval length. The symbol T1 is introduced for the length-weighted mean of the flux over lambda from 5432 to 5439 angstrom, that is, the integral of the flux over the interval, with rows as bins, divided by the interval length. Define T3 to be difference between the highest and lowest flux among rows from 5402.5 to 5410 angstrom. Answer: 1.4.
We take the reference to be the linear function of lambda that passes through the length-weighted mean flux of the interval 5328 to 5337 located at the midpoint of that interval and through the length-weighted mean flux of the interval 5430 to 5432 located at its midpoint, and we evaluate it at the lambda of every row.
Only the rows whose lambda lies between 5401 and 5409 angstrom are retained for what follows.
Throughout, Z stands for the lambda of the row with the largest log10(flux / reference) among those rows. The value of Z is 5401.88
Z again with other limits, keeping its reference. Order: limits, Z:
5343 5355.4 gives 5353.58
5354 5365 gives 5354.82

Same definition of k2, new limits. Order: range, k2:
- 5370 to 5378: 128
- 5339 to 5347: 120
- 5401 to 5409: 136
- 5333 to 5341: 121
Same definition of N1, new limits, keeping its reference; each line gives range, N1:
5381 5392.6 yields 5391.94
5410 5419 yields 5418.07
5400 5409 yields 5408.10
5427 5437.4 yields 5436.82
